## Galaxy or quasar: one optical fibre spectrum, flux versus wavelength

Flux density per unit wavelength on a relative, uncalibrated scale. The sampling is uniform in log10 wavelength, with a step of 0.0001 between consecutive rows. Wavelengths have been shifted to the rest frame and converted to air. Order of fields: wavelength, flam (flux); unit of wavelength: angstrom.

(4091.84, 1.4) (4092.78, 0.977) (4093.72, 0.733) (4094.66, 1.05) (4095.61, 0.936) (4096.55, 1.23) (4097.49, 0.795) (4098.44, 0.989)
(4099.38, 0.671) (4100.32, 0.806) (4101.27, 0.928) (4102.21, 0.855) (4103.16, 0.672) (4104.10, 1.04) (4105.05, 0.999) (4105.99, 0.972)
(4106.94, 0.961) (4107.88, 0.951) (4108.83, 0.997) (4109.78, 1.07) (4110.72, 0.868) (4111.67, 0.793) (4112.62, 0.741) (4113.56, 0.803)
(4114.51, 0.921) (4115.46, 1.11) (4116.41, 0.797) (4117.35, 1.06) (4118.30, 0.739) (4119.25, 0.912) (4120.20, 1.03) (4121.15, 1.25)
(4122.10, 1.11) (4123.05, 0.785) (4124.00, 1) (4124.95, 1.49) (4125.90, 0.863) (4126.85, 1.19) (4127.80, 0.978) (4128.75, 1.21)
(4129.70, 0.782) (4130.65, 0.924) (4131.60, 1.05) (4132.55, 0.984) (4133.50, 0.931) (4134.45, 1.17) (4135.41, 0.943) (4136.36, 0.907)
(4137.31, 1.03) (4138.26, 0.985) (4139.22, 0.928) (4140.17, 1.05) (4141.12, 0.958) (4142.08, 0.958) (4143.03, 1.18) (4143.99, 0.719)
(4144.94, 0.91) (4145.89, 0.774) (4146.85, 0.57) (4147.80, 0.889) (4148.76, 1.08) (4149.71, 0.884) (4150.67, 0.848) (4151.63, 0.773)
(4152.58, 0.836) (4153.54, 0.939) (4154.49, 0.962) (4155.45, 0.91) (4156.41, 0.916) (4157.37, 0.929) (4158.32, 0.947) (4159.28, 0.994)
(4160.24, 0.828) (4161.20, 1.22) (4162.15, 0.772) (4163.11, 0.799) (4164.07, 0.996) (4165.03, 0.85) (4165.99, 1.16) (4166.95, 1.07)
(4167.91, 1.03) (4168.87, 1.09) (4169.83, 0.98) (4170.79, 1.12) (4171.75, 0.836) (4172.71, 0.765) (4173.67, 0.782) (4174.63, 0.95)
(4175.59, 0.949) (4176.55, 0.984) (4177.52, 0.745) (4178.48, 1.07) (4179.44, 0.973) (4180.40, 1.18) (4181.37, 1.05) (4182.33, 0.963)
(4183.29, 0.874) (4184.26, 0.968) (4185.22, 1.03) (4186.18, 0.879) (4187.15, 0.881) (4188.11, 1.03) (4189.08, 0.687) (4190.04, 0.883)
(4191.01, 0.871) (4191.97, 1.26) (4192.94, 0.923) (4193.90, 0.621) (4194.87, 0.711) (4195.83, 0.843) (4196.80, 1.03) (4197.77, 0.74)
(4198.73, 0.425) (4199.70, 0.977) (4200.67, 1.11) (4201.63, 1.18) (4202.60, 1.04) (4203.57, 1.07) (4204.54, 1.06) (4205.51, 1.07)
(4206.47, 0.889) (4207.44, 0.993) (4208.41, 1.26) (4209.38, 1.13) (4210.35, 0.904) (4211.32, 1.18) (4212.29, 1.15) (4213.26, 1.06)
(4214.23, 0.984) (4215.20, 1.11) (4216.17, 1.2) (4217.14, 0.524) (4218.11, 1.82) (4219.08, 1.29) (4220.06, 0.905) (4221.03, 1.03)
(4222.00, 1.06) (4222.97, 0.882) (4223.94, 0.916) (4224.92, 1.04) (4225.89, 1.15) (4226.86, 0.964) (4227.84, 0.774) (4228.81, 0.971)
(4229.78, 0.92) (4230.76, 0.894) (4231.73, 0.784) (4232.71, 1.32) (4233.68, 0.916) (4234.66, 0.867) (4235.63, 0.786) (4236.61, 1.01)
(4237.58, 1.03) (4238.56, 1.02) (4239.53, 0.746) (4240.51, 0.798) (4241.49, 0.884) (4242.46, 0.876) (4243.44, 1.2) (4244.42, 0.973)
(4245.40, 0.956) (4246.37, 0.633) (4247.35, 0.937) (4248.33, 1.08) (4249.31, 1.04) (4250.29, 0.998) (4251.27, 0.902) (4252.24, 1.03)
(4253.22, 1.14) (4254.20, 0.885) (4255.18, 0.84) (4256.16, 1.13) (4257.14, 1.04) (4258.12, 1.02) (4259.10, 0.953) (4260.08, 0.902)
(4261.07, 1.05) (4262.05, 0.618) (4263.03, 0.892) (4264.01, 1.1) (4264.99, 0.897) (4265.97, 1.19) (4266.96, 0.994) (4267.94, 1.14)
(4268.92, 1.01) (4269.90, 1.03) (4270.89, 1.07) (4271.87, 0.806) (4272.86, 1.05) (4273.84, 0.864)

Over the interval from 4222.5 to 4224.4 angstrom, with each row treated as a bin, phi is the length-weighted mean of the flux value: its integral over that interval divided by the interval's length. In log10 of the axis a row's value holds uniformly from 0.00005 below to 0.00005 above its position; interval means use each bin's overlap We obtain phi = 0.90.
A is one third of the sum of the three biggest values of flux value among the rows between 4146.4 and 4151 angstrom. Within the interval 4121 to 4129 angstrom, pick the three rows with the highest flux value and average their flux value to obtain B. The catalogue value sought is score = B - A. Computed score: 0.37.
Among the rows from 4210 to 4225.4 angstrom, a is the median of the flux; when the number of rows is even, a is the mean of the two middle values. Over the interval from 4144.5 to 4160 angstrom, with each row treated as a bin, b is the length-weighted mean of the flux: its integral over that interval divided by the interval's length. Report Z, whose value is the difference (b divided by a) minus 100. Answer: -99.2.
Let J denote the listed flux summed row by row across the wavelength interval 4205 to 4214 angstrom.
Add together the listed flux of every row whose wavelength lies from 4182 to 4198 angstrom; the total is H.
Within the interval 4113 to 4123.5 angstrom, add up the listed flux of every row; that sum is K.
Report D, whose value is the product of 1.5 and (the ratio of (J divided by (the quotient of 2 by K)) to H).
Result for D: 5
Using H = 15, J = 10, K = 11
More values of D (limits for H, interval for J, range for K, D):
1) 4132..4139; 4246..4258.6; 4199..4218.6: 30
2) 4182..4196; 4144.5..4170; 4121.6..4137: 23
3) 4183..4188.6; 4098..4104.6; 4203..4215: 10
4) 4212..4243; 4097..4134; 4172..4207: 29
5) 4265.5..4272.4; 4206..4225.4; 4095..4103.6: 17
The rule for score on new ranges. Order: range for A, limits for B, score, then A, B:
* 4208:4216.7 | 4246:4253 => -0.16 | 1.21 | 1.05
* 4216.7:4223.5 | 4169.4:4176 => -0.37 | 1.39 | 1.02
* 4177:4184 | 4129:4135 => -0.03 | 1.10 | 1.07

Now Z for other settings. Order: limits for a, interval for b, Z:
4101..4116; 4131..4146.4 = -99.0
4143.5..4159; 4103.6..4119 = -99.0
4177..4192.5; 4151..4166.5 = -99.0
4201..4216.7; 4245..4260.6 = -99.1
